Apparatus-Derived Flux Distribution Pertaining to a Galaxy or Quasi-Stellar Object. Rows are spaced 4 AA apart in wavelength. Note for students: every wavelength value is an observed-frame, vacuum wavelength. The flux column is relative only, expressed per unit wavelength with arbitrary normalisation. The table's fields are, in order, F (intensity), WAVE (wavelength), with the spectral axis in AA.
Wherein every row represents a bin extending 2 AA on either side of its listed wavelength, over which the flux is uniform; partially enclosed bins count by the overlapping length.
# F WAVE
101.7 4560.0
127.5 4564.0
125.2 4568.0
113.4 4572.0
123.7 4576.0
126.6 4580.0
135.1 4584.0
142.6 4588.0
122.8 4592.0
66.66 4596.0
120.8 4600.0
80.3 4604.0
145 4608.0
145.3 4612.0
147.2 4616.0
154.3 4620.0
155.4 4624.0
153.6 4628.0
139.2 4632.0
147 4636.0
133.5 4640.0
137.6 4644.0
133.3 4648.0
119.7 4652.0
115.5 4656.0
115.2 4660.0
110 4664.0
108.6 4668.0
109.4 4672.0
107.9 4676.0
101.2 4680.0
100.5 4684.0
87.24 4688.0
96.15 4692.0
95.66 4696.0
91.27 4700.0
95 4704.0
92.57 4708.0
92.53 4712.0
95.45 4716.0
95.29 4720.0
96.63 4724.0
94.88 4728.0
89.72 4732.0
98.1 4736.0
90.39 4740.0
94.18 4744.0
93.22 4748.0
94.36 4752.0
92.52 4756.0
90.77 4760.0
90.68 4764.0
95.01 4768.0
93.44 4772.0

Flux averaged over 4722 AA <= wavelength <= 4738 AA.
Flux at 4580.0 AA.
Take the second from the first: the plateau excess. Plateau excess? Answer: -32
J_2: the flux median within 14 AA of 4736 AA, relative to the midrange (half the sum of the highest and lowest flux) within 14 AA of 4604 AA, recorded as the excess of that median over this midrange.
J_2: -13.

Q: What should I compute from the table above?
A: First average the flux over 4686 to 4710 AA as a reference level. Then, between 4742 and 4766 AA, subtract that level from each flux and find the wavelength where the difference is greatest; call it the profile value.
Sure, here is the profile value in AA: 4752.0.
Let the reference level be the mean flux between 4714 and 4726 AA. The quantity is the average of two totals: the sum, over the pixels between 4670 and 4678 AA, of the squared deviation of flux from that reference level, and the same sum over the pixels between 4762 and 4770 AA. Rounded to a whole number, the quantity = 179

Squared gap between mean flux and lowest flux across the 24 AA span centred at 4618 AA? 26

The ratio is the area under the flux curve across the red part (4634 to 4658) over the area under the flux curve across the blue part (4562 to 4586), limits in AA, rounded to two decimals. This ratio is 1.05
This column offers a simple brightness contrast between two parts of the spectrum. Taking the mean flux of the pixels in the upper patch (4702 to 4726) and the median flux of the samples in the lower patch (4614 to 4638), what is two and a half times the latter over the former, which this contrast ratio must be 4.0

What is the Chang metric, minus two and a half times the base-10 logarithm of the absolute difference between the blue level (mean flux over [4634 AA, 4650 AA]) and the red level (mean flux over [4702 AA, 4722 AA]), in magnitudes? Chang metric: -4.1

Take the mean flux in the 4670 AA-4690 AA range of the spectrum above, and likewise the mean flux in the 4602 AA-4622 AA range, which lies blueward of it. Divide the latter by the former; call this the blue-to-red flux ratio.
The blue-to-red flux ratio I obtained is 1.33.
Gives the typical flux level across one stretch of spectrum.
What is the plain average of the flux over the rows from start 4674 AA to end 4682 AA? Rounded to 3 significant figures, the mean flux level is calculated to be 105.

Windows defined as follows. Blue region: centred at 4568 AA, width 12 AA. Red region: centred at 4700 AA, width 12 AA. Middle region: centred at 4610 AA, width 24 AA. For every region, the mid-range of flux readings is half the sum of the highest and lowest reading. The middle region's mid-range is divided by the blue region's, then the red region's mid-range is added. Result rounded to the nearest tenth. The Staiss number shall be 94.4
